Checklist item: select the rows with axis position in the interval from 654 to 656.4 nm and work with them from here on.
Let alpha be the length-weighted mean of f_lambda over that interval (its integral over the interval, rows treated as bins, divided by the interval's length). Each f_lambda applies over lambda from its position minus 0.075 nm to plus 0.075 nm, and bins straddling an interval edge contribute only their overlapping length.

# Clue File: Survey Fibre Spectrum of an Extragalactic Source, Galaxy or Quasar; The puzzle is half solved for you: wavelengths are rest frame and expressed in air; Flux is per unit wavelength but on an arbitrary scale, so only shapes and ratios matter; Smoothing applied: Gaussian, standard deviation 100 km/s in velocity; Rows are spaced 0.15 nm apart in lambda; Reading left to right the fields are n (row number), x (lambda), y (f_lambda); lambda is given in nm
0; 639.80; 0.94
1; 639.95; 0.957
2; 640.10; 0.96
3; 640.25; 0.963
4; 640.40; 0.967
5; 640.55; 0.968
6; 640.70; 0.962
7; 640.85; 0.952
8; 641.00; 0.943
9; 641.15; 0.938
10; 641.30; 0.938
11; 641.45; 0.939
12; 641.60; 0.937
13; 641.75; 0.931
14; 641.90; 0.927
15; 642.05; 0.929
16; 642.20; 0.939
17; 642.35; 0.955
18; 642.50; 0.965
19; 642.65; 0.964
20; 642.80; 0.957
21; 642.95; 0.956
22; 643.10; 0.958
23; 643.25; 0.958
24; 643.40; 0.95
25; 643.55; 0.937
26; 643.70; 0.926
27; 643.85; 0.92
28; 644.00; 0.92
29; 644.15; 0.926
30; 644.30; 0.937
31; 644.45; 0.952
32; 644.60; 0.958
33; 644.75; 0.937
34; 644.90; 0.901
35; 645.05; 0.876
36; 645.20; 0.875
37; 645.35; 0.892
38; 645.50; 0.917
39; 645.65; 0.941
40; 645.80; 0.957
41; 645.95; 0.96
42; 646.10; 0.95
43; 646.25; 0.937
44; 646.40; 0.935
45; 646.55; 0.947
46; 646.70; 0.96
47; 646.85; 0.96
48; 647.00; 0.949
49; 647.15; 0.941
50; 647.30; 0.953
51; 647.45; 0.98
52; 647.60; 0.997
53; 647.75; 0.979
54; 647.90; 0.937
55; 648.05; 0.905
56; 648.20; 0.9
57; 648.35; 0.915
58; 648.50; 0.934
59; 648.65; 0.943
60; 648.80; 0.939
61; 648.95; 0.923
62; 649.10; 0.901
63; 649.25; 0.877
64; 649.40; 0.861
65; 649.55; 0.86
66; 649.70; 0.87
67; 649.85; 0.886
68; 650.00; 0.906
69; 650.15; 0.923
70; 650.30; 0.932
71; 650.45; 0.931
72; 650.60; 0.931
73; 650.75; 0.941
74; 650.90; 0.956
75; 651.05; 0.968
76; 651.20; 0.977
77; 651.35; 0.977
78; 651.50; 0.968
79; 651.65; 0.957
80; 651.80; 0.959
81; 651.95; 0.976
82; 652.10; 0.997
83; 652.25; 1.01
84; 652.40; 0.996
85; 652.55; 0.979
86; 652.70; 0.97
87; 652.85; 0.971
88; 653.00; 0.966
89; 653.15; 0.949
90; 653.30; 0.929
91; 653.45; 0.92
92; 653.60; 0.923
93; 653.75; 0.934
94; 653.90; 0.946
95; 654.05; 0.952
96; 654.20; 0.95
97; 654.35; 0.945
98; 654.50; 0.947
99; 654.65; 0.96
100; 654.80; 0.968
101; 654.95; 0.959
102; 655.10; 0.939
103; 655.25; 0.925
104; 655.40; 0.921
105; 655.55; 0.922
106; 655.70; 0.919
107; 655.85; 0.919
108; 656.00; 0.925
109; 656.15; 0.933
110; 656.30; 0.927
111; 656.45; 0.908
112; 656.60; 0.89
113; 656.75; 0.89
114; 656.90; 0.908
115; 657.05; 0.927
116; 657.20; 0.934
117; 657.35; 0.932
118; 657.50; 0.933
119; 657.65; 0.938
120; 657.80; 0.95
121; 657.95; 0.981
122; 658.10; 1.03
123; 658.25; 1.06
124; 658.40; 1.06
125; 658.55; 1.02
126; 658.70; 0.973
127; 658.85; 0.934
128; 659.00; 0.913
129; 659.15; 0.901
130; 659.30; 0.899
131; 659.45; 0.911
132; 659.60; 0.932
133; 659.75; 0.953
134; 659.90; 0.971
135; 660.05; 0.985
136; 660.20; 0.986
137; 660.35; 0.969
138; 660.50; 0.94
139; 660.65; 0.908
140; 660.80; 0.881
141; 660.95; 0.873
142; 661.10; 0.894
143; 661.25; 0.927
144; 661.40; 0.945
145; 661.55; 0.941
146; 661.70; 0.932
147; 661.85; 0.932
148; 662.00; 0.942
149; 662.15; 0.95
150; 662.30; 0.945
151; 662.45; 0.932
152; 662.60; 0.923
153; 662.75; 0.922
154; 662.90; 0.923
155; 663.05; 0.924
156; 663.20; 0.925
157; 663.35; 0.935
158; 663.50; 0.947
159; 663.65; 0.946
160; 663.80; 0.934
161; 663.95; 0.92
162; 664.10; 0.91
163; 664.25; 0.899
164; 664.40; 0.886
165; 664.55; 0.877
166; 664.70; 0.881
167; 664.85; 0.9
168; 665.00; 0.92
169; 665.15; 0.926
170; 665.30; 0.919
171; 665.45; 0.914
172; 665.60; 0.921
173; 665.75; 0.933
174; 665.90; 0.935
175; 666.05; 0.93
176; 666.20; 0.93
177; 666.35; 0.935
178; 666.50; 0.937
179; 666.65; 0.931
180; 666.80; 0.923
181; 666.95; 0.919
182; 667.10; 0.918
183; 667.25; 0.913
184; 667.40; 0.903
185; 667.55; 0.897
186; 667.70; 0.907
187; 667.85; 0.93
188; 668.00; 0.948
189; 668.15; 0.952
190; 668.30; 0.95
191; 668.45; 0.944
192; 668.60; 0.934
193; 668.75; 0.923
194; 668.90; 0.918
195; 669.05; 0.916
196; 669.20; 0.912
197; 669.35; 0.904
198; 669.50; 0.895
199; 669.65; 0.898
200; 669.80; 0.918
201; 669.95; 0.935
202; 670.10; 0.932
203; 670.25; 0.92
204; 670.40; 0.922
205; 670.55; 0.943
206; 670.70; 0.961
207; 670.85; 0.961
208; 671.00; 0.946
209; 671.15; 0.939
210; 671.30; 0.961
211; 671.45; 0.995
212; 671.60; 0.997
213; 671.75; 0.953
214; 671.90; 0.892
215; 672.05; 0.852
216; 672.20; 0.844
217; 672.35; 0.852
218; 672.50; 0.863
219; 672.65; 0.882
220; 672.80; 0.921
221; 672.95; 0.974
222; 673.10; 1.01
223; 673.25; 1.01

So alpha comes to 0.938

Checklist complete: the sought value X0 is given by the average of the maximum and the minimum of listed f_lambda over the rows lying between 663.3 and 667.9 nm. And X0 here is 0.912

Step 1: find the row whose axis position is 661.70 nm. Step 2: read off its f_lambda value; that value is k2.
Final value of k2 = 0.932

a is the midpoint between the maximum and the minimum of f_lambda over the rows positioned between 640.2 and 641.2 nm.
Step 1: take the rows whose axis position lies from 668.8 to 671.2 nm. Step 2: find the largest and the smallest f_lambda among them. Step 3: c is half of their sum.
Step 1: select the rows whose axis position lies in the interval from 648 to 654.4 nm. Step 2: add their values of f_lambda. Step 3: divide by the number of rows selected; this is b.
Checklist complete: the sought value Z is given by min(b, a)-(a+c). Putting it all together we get -0.94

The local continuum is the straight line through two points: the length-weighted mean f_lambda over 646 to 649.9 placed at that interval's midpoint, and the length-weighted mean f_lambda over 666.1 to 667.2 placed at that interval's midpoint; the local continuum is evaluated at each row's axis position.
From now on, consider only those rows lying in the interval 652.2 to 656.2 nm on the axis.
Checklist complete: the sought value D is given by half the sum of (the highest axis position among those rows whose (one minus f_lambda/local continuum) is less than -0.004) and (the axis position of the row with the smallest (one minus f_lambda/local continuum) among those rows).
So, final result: 654.20 nm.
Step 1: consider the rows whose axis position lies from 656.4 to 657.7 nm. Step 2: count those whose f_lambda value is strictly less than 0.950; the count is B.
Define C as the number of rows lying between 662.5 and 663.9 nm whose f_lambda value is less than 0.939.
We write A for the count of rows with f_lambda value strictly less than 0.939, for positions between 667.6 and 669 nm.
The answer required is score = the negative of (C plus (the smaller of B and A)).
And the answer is -12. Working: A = 5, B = 9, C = 7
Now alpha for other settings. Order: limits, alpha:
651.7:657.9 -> 0.943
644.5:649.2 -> 0.935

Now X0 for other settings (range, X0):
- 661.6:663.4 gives 0.936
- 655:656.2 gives 0.929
